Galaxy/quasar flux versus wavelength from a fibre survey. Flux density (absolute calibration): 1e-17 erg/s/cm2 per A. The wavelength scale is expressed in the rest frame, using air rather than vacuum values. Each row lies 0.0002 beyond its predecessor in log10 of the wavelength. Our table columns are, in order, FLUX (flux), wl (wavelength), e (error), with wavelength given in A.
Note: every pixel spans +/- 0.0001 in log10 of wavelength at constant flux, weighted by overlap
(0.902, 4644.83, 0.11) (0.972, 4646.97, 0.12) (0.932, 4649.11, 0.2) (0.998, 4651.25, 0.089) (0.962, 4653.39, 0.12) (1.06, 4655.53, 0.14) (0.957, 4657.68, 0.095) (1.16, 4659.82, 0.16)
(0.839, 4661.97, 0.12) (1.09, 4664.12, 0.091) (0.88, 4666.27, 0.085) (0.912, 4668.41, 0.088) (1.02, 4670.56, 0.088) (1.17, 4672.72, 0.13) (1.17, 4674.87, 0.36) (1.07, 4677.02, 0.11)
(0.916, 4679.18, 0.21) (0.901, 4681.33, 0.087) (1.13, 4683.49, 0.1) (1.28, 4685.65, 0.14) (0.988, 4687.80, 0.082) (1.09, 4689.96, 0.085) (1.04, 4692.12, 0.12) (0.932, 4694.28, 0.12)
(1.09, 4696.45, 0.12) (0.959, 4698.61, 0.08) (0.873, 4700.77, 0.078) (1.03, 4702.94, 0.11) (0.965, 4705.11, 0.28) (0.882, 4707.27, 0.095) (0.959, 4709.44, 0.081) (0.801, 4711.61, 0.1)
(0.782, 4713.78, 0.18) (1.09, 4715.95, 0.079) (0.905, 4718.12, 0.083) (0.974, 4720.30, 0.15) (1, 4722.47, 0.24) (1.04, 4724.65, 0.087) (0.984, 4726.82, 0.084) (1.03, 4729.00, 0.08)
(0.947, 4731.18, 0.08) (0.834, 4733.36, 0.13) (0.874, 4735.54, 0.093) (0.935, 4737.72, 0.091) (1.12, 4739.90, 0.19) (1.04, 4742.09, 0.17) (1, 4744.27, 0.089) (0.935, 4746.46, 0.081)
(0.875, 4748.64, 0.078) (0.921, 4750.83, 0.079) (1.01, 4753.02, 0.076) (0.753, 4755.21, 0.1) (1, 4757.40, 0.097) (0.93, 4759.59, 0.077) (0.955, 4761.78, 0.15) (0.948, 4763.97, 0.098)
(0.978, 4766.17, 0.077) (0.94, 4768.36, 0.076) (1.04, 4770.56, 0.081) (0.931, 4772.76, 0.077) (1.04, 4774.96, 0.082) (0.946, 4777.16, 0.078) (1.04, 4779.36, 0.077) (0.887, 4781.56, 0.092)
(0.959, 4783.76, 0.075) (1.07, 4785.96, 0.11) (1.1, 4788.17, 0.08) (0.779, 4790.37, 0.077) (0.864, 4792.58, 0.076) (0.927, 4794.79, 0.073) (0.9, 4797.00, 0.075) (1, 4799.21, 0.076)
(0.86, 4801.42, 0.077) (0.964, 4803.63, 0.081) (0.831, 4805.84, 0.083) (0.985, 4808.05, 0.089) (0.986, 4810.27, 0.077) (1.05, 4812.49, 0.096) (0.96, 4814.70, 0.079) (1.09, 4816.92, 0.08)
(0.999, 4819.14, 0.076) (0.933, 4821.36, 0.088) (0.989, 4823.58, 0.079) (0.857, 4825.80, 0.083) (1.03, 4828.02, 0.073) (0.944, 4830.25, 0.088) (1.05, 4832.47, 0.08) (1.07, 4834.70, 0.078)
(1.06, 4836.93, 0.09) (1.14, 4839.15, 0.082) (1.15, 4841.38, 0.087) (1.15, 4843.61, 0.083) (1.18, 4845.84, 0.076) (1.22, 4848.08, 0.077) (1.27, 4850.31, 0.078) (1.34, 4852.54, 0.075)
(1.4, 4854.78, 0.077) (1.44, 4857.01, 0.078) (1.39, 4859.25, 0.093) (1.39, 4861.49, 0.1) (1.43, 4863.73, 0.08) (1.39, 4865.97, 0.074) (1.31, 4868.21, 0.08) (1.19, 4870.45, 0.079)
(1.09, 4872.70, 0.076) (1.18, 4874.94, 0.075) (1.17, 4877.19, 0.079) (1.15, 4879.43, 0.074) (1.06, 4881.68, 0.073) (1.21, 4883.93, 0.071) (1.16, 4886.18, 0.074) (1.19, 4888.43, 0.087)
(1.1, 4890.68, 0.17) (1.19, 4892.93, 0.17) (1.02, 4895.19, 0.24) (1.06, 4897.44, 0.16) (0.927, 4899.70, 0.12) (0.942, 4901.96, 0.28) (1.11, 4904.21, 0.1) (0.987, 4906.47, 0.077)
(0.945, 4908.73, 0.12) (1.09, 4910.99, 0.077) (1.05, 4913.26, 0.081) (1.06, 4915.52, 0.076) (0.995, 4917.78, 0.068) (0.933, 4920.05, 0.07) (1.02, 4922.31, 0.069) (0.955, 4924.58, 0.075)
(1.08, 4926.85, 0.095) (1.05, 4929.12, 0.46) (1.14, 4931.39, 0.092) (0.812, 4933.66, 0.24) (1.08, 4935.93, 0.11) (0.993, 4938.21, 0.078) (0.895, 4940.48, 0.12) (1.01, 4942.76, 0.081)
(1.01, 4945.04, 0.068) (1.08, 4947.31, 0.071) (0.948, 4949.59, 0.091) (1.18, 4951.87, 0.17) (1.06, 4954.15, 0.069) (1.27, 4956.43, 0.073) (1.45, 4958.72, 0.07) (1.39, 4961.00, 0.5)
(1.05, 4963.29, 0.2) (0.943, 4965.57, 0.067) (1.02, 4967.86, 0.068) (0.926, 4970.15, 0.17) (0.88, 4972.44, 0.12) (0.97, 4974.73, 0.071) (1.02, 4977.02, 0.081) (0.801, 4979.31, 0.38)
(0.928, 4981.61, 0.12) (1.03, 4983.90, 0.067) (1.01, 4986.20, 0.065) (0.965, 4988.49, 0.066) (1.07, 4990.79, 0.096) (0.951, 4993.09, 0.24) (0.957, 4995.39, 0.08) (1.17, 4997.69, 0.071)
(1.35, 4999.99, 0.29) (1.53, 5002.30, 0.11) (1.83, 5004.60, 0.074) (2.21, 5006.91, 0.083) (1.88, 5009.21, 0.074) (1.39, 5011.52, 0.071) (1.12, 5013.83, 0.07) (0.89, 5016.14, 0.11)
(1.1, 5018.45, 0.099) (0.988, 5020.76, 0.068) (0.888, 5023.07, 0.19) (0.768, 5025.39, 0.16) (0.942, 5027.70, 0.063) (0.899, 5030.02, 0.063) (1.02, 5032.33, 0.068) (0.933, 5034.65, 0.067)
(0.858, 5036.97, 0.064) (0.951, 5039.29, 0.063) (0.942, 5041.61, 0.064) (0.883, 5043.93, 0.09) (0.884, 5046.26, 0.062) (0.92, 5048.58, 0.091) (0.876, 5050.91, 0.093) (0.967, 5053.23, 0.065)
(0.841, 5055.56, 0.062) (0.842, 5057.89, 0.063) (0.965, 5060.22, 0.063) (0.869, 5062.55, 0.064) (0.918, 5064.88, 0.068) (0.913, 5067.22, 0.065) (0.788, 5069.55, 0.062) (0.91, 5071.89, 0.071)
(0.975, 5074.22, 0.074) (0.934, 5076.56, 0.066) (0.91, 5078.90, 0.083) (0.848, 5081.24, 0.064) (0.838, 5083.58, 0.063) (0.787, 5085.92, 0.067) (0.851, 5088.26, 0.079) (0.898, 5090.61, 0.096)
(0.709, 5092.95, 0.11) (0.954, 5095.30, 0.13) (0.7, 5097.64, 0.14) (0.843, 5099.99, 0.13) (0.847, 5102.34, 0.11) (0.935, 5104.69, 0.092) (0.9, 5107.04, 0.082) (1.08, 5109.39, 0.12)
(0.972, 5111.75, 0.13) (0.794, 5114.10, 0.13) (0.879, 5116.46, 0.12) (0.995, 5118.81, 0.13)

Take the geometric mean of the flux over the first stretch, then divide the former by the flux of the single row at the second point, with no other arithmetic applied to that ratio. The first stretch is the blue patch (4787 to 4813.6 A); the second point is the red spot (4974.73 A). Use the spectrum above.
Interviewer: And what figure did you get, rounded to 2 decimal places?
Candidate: 0.96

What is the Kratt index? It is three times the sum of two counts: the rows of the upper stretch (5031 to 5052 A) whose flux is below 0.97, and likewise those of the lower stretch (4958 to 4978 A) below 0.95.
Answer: 33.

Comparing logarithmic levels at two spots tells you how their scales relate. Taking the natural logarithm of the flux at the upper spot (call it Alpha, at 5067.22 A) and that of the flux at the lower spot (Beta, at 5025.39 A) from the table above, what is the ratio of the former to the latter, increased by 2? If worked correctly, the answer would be 2.3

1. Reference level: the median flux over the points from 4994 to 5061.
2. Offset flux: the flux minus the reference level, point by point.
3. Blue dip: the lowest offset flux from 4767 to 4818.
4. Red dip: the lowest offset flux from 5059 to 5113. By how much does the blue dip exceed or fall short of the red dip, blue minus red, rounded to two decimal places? 0.08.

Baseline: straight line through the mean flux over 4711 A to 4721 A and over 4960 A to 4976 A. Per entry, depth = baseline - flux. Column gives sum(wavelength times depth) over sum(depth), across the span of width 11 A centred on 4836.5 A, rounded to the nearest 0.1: 4837.8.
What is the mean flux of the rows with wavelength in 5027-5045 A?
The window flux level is 0.93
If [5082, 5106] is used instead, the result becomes 0.84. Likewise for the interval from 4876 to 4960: 1.06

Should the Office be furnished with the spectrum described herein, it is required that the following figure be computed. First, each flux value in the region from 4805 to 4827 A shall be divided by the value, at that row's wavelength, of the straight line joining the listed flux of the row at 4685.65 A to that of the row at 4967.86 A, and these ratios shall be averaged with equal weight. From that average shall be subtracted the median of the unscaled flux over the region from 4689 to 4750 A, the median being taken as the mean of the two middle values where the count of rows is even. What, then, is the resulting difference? -0.13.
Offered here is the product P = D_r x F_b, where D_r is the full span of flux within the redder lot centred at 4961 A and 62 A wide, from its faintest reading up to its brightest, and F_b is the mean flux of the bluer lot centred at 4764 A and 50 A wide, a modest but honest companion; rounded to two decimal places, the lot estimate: 0.63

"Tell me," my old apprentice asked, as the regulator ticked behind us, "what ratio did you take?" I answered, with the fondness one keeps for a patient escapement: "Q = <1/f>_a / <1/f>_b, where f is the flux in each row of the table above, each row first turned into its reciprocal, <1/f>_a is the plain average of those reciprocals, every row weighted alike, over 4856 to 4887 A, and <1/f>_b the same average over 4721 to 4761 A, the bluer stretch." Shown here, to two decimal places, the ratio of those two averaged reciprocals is 0.76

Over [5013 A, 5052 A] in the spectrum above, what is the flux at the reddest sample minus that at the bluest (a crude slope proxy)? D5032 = -0.24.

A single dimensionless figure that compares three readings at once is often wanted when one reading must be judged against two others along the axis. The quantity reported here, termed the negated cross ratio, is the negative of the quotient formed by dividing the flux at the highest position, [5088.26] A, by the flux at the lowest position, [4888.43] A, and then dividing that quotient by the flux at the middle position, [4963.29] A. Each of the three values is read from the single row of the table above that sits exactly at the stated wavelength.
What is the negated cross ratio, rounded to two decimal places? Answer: -0.68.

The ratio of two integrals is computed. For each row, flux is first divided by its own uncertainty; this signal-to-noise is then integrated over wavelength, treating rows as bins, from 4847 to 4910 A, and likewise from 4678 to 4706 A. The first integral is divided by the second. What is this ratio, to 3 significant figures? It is 3.18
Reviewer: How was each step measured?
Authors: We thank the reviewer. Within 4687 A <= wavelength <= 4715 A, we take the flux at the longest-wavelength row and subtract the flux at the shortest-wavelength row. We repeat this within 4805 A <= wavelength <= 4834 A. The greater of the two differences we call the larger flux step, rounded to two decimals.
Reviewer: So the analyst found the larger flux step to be 0.22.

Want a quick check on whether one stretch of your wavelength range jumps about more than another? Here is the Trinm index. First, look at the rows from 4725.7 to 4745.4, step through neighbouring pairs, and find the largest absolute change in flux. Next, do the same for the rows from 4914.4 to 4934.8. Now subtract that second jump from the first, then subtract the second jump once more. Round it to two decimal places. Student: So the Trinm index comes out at -0.47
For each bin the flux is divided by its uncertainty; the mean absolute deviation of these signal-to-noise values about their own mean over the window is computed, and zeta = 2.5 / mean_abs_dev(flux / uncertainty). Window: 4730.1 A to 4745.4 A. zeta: 1.12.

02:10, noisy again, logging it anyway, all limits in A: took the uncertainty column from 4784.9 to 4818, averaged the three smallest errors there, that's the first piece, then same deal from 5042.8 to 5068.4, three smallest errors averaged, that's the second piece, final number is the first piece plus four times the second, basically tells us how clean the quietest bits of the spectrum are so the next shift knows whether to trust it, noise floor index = 0.324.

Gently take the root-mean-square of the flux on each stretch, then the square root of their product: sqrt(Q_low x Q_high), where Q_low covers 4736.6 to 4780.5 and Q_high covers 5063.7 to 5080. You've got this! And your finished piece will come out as 0.94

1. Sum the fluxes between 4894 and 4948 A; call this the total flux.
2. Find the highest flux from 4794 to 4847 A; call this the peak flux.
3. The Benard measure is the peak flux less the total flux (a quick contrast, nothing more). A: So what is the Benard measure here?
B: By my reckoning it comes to -23.1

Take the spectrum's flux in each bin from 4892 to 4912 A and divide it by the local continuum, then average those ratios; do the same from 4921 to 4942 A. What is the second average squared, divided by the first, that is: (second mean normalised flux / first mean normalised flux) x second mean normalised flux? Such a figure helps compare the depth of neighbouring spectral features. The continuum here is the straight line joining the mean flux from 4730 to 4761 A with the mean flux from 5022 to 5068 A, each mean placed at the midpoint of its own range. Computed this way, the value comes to 1.1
